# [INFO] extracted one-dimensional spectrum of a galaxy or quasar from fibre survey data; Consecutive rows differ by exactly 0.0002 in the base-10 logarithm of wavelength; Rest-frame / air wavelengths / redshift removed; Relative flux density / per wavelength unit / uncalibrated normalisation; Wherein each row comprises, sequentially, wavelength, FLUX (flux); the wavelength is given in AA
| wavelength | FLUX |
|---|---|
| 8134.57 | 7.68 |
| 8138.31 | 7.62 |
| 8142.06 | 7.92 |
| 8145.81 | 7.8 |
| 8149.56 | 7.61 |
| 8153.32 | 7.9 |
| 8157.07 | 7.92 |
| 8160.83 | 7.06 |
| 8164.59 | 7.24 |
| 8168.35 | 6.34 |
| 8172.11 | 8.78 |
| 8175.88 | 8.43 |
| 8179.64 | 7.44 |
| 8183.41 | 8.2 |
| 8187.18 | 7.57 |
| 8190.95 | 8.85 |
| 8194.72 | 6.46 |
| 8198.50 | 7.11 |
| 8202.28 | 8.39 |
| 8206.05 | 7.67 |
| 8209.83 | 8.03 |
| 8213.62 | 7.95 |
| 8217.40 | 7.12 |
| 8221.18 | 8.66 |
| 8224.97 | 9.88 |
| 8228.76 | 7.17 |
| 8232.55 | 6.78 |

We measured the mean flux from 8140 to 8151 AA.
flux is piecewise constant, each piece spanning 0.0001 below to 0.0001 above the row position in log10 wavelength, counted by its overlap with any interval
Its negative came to -7.78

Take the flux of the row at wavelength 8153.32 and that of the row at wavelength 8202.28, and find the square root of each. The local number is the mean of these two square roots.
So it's 2.85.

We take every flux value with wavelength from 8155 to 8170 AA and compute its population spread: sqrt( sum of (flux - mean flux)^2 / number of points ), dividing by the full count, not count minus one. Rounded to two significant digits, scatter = 0.56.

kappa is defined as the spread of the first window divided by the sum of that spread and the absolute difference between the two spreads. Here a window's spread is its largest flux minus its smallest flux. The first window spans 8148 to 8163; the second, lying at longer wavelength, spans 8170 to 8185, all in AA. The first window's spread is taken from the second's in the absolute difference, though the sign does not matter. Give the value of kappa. 0.64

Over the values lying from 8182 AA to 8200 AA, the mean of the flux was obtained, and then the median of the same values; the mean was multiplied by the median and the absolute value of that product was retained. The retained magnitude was 57.8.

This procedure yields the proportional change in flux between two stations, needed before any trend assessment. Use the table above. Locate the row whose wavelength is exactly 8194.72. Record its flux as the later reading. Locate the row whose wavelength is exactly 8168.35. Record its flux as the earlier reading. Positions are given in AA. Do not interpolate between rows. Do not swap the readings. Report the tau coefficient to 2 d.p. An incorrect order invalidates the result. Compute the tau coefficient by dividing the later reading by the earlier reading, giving 1.02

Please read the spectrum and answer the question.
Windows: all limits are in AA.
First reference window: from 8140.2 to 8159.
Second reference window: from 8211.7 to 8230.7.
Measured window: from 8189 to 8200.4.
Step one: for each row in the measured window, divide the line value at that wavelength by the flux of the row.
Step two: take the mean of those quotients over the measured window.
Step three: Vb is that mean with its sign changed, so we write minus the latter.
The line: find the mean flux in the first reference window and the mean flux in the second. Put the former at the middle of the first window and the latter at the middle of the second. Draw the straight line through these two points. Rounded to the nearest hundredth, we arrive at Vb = -1.09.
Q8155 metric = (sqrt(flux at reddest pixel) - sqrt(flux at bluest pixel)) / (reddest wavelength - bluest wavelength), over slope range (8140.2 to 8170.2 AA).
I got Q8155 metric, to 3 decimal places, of -0.011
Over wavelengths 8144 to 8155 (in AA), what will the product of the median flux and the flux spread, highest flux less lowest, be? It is 2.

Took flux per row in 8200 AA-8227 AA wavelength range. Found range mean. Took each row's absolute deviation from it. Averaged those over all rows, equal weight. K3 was 0.629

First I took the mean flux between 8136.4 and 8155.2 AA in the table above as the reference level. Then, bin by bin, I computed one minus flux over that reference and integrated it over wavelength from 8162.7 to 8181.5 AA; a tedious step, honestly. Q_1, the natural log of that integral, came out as -1.2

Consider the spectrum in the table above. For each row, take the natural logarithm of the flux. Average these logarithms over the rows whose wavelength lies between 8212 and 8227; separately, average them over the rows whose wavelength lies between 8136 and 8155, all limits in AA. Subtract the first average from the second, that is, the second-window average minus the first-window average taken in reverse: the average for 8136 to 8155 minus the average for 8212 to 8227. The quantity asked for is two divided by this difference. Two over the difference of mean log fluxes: -28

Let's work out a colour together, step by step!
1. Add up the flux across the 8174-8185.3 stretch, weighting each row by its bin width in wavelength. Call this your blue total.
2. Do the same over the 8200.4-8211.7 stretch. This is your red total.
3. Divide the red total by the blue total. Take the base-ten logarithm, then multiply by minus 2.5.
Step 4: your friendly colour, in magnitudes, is 0.00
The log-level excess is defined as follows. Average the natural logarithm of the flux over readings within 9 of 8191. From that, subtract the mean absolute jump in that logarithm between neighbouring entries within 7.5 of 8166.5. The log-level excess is 1.87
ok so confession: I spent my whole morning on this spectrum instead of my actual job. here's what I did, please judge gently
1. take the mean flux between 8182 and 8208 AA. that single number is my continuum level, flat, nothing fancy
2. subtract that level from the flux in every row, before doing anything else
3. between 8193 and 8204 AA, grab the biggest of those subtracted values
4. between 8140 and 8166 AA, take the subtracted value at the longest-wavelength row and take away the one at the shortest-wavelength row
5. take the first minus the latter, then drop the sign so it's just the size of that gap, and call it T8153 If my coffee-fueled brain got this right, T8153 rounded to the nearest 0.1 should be 1.3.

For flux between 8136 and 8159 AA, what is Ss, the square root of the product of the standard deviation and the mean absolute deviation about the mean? 0.13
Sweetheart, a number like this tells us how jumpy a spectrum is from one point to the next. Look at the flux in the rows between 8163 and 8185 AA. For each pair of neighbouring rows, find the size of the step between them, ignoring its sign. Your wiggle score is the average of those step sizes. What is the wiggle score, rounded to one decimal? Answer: 1.1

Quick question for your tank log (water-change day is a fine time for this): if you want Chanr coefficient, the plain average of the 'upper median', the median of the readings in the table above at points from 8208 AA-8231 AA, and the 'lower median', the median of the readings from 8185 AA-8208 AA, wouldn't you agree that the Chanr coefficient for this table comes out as 7.805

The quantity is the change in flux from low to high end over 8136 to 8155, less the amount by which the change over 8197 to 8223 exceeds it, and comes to -1.0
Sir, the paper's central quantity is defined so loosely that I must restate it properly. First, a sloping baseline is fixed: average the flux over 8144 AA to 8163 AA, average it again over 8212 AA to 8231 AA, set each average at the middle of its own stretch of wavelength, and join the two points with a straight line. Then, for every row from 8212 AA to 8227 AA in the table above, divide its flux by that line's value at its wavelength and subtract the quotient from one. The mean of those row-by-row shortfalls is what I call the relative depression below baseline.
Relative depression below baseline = -0.03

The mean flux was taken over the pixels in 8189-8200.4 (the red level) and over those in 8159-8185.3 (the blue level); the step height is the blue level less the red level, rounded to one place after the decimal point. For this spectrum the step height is 0.2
